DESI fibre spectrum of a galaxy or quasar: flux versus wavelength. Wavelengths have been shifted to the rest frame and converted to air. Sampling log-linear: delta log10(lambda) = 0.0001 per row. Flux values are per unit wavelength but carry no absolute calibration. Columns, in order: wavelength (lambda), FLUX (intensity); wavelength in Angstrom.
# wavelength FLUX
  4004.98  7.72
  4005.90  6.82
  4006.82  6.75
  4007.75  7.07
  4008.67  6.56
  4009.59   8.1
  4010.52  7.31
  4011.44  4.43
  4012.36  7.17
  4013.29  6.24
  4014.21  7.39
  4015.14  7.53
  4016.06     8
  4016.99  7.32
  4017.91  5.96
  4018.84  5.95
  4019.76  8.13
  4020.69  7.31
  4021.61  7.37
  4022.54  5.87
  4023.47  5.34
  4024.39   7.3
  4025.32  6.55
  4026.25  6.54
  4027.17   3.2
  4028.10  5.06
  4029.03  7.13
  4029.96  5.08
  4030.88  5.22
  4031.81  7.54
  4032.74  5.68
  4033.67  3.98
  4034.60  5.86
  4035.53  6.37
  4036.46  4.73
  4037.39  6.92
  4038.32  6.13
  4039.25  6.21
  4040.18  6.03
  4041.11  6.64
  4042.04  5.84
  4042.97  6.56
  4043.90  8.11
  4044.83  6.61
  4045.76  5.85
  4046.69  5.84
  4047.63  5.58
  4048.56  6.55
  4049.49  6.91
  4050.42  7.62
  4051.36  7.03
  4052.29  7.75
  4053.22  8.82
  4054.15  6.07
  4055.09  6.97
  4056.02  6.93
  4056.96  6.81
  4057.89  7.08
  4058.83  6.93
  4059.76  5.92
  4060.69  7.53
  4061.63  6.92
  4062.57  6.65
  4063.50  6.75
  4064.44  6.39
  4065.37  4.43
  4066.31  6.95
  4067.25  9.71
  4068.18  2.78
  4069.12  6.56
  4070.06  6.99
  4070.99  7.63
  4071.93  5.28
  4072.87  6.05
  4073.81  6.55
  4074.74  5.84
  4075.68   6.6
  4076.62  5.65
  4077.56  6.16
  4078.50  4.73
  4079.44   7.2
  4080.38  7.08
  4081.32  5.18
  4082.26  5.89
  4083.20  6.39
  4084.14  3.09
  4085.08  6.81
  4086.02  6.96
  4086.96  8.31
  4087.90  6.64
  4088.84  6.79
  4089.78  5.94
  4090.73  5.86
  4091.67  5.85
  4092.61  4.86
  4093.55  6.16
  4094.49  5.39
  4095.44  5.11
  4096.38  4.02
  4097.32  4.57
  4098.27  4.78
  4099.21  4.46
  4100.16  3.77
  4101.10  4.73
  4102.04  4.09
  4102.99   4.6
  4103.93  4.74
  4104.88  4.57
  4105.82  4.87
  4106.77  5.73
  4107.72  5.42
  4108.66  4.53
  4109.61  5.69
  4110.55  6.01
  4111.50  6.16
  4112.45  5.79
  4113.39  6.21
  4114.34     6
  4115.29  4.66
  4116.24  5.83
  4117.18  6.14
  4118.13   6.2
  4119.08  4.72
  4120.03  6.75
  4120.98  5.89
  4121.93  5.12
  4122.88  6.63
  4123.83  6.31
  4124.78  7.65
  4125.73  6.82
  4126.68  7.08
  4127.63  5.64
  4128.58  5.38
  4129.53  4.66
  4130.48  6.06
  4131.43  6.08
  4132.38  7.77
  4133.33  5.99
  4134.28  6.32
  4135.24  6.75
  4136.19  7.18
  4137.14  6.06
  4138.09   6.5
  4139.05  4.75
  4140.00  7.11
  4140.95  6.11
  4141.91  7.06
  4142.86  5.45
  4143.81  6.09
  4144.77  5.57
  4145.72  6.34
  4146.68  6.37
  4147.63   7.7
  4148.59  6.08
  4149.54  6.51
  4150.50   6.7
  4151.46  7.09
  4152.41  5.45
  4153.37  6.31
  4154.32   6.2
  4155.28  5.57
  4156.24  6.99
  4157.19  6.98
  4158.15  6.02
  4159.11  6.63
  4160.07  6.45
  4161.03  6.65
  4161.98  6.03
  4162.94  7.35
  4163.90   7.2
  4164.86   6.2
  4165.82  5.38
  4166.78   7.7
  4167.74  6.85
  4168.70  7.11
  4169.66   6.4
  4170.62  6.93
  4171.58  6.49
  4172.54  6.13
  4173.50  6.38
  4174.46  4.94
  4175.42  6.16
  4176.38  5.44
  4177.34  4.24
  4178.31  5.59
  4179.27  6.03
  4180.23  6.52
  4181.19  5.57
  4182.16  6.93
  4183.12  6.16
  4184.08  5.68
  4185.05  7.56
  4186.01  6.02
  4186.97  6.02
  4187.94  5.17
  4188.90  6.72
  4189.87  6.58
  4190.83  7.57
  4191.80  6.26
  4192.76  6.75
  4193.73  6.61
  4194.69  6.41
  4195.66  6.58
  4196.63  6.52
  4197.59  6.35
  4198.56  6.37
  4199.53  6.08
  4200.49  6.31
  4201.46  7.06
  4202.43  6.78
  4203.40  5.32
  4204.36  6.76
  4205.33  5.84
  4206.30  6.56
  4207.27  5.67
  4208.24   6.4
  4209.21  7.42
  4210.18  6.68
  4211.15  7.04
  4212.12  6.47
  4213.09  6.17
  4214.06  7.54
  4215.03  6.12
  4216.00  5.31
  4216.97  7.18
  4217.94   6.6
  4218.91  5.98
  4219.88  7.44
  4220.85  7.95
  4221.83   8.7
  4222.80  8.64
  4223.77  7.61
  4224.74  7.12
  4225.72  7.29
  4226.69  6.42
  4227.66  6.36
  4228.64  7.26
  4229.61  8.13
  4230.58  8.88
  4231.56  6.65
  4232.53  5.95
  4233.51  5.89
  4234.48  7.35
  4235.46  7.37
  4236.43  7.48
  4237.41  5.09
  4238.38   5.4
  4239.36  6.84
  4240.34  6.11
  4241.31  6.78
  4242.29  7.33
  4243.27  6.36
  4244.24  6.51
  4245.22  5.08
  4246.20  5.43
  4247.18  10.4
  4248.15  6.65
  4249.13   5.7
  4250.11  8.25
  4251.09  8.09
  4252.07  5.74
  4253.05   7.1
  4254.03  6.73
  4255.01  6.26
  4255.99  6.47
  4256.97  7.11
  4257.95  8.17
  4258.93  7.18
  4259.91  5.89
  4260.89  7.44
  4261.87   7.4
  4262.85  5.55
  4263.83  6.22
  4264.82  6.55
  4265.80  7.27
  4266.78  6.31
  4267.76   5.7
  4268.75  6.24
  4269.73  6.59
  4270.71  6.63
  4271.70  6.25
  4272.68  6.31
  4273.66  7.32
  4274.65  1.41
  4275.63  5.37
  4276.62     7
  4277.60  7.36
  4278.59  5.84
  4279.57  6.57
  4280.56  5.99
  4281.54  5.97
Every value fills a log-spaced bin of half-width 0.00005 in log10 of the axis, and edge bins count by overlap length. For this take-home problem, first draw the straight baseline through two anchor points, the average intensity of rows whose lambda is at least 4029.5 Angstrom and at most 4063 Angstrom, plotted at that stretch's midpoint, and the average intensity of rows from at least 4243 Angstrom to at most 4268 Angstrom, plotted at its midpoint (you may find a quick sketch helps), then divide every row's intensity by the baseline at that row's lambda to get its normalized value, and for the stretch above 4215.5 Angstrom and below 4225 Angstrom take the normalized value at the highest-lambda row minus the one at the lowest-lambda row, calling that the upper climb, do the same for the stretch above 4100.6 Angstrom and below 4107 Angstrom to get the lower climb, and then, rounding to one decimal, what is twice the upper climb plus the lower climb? 0.7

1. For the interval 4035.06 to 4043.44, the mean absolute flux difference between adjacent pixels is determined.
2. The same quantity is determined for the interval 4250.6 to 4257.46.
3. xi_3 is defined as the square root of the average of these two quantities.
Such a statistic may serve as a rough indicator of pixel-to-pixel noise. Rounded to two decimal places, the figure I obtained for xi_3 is 0.94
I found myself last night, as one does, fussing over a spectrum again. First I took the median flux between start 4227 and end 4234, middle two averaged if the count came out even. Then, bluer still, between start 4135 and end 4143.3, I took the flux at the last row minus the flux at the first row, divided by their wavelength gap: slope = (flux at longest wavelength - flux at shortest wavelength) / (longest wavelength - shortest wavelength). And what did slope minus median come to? -6.8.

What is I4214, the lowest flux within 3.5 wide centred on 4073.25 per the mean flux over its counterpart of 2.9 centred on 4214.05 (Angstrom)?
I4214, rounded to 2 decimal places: 0.80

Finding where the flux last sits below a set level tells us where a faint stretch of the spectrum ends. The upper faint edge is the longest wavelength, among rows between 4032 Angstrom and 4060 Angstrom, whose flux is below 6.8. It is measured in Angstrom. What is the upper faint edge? 4059.76 Angstrom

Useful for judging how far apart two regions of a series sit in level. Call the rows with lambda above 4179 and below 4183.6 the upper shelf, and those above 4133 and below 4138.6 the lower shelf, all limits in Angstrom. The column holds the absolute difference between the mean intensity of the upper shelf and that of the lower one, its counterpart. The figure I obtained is 0.2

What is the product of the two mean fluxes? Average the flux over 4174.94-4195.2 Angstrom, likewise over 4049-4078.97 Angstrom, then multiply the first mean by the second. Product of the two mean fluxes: 41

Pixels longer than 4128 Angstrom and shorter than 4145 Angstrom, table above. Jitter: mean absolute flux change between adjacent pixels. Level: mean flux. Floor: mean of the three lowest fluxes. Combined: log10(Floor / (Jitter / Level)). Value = 1.48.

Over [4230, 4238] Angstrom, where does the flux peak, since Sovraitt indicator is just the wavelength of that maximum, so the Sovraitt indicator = 4230.58 Angstrom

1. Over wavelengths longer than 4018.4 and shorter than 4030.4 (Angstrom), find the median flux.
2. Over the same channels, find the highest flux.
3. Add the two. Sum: 14.7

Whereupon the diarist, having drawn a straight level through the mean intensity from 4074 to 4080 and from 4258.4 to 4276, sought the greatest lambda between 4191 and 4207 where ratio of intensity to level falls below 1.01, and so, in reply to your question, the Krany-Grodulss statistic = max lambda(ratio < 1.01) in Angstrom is 4205.33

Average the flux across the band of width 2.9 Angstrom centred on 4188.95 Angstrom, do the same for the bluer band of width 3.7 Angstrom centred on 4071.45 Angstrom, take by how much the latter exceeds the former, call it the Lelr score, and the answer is 0.3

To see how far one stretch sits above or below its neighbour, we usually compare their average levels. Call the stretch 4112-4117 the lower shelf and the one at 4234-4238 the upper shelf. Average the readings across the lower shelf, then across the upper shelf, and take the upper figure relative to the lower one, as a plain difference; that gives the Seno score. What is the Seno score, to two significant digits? 1.1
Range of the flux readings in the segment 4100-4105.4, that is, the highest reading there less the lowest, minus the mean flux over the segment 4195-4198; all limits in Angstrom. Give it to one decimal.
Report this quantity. -5.5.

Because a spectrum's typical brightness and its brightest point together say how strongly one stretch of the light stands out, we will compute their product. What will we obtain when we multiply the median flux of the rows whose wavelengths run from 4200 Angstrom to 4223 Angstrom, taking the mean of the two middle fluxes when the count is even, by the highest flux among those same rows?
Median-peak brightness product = 58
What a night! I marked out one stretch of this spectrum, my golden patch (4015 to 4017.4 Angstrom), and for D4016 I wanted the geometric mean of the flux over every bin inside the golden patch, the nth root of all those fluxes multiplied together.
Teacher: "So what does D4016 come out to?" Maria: 7.61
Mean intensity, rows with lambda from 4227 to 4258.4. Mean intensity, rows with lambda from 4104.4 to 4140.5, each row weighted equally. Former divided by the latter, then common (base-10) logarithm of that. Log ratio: 0.06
